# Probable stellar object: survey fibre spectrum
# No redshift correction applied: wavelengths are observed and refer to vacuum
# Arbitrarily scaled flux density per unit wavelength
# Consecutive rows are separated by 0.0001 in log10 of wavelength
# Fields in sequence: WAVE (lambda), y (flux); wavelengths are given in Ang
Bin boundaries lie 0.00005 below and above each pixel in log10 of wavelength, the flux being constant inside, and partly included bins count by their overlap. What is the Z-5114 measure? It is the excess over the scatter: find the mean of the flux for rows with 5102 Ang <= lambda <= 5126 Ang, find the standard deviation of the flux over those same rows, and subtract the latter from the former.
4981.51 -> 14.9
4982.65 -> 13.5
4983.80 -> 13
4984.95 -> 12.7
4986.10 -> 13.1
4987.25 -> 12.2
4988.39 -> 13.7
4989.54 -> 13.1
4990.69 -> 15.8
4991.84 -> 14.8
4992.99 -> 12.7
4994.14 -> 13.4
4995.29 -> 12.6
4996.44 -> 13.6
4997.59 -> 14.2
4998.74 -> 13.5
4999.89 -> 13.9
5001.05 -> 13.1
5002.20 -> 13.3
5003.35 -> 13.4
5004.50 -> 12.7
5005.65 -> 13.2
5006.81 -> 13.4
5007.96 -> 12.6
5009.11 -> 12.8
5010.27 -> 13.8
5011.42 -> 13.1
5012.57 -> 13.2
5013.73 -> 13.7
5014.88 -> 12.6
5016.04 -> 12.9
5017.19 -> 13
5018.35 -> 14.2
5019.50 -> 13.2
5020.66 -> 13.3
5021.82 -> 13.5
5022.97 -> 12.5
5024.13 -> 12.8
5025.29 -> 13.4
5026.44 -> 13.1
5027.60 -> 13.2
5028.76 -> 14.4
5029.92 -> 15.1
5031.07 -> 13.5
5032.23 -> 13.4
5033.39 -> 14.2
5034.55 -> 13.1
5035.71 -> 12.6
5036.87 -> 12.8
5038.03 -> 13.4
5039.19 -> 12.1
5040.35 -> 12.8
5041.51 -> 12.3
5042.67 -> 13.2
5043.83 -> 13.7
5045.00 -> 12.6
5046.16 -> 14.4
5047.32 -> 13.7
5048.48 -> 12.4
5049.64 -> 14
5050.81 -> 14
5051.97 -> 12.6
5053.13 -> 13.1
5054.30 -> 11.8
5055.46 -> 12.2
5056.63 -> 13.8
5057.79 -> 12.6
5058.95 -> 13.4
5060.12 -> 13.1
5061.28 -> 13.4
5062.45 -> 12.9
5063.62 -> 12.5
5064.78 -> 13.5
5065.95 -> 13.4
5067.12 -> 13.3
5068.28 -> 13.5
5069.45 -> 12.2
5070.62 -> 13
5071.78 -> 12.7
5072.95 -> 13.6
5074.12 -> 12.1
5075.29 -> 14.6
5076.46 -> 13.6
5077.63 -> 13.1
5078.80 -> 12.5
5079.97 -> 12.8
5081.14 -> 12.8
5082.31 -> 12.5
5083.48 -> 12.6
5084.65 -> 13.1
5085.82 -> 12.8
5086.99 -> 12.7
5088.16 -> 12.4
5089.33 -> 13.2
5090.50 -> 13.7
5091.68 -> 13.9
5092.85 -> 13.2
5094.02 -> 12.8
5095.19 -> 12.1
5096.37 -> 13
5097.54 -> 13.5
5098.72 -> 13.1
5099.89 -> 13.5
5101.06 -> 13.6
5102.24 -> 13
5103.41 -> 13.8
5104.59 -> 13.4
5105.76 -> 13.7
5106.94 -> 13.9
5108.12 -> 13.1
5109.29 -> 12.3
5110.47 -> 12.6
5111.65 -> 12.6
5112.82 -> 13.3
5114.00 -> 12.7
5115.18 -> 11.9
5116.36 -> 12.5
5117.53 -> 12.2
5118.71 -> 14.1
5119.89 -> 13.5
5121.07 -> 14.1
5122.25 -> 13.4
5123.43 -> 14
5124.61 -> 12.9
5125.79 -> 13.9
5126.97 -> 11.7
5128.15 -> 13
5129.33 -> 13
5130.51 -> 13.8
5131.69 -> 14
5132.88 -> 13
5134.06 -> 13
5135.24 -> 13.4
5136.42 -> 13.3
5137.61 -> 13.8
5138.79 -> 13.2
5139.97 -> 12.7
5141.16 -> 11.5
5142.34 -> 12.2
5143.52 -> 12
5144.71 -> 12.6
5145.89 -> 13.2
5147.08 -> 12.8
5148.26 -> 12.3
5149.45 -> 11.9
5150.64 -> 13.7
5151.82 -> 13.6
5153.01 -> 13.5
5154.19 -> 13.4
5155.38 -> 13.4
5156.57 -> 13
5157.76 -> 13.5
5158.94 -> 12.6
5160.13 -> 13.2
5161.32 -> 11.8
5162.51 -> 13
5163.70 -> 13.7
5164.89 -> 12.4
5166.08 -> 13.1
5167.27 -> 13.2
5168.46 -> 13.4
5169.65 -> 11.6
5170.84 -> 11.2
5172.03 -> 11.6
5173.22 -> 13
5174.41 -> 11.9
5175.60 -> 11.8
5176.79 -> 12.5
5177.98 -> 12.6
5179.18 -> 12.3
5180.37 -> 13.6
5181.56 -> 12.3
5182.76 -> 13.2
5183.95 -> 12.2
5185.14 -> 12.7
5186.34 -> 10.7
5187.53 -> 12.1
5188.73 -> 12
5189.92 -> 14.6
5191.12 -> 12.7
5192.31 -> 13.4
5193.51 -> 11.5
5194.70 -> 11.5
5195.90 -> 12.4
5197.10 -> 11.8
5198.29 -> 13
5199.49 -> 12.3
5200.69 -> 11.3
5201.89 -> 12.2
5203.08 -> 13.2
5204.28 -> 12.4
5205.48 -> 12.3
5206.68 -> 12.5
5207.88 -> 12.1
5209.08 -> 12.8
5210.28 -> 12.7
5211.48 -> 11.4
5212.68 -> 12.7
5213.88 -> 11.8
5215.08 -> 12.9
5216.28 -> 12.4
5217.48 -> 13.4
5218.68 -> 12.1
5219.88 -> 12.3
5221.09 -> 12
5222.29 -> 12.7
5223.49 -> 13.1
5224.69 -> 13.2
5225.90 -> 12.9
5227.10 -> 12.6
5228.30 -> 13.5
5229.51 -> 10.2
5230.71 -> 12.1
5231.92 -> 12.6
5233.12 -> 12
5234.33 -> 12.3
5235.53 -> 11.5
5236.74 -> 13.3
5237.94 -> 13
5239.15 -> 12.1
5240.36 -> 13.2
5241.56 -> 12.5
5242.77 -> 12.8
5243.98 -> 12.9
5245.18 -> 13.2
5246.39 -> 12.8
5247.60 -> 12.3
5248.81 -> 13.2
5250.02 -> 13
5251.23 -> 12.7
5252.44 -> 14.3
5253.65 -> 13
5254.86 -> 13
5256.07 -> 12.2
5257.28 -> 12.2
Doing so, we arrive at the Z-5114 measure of 12.5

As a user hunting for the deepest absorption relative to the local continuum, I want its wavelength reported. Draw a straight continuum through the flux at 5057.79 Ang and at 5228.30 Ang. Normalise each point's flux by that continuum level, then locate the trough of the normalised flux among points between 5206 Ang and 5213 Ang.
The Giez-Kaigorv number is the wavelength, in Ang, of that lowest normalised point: 5211.48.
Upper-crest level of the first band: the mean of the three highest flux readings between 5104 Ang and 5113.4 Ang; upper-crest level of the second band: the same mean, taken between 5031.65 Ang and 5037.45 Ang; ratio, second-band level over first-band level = 0.99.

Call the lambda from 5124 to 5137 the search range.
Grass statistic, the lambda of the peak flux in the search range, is 5131.69 Ang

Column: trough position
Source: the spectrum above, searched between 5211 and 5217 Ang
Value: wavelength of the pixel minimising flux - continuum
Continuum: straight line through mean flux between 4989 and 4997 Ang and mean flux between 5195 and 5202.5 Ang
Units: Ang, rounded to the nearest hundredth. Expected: 5211.48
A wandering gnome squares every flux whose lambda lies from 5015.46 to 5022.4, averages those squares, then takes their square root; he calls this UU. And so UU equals 13.4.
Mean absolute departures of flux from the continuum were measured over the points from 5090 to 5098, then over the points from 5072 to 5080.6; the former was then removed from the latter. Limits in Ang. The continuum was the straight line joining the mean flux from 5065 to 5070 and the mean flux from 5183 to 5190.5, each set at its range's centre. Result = 0.12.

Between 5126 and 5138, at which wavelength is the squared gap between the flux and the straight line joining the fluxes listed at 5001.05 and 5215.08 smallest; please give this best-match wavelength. 5128.15 Ang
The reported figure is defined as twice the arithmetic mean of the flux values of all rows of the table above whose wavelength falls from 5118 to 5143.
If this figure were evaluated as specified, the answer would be 26.4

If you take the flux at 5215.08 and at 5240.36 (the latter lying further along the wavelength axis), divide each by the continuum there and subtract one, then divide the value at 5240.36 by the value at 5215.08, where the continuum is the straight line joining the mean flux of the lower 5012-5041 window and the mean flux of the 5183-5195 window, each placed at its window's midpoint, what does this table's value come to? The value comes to 2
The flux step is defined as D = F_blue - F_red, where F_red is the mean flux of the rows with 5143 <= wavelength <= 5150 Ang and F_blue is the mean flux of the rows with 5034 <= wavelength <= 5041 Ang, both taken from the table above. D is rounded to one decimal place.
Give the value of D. 0.3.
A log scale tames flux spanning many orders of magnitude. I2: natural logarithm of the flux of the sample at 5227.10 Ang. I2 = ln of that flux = 2.53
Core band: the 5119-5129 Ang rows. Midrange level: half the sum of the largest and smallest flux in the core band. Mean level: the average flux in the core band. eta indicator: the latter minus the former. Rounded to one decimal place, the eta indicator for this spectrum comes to 0.4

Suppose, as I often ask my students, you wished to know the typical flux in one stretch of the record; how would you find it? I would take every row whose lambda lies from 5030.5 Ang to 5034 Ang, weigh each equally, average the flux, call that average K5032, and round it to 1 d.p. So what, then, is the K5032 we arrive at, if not 13.7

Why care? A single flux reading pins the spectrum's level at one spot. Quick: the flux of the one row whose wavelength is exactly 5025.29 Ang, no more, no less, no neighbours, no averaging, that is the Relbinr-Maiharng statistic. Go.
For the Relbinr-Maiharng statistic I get 13.4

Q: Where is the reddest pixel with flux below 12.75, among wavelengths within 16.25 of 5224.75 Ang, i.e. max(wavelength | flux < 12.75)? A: 5239.15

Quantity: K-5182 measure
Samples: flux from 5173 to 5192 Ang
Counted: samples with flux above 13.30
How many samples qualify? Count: 2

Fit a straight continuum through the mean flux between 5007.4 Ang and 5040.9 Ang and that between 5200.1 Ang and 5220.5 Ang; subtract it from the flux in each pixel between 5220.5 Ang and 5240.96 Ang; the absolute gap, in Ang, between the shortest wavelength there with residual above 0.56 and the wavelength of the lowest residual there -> 6.0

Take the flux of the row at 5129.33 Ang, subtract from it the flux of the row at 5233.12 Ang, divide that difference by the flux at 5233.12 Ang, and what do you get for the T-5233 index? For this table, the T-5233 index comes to 0.08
